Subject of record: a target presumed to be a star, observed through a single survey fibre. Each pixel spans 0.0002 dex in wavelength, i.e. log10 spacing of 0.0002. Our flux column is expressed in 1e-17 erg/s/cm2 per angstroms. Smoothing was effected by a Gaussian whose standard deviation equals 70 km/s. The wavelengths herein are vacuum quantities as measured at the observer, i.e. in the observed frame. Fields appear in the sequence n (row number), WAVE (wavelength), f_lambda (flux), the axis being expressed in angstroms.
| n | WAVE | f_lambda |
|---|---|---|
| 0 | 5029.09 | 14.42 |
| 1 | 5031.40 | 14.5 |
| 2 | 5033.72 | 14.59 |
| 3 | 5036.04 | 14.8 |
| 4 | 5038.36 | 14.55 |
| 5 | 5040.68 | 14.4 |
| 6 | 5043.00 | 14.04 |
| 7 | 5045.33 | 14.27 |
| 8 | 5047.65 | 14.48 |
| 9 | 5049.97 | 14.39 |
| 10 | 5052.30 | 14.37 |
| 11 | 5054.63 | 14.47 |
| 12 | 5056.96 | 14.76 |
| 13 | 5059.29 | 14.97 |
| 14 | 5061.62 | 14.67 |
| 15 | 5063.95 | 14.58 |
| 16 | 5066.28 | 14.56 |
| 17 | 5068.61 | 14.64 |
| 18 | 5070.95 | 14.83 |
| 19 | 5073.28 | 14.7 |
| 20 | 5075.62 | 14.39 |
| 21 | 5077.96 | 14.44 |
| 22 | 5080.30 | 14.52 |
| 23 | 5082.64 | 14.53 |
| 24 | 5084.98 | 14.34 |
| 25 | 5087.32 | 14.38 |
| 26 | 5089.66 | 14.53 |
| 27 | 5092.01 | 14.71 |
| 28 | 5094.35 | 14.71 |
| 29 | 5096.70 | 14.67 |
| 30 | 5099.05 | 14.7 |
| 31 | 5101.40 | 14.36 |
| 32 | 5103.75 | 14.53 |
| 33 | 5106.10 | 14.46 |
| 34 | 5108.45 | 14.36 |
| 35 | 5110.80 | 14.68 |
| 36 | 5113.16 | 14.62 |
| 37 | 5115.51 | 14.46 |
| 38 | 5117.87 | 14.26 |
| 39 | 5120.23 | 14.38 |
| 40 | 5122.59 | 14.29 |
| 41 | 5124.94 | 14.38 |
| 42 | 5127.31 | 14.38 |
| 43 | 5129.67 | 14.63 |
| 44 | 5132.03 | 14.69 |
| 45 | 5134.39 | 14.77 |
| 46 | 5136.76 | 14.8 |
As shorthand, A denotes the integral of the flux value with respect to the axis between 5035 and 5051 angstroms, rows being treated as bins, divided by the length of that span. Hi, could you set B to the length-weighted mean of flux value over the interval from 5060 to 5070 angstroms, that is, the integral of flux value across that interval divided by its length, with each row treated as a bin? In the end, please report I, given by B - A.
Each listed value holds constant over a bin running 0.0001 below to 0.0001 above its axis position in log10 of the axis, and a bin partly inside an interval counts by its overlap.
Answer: 0.22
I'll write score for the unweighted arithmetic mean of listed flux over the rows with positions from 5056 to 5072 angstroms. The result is 14.7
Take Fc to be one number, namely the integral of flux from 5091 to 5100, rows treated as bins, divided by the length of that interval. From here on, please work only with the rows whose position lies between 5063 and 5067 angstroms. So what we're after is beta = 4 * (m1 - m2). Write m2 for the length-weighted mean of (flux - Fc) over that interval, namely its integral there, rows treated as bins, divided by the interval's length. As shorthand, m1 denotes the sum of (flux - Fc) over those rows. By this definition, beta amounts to -0.5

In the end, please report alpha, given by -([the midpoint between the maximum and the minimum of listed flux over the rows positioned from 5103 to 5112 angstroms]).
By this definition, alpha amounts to -14.5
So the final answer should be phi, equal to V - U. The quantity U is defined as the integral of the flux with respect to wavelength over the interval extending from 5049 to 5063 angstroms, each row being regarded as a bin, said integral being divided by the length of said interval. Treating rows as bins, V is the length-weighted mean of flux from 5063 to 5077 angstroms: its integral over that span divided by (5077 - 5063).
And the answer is 0.02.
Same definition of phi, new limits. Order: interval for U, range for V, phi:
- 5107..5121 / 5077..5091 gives 0.00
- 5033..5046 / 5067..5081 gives 0.15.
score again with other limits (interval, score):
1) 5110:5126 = 14.4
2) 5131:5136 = 14.7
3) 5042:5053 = 14.3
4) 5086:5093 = 14.5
